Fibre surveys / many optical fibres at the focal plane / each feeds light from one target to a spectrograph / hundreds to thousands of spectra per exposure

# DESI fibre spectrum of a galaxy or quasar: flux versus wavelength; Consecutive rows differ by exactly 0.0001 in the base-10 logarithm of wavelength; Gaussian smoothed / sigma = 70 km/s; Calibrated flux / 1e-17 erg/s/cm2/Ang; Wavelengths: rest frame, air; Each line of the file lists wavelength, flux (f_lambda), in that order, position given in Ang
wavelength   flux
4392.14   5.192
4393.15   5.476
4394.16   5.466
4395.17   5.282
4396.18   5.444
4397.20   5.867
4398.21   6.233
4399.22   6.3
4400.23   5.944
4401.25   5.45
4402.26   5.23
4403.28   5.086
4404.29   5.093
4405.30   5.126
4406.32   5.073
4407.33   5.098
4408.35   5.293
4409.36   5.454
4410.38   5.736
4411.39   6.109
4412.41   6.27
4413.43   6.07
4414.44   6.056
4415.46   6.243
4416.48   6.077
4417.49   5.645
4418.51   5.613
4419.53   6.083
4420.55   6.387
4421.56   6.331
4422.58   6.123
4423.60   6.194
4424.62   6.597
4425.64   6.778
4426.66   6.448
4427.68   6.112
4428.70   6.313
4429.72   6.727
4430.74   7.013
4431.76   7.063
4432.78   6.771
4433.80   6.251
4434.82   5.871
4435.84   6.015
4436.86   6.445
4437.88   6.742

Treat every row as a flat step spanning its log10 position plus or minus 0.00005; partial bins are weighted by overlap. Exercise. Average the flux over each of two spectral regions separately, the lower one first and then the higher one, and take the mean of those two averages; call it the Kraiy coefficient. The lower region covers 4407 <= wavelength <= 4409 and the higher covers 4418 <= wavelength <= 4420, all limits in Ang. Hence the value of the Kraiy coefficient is 5.5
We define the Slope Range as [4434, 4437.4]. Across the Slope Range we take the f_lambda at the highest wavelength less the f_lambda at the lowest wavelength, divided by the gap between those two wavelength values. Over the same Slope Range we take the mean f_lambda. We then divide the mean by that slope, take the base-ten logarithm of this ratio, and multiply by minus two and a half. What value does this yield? -3.3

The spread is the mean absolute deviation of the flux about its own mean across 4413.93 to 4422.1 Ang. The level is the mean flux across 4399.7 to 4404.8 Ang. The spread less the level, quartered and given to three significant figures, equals -1.29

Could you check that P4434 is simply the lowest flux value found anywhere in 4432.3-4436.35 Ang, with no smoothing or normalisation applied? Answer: 5.871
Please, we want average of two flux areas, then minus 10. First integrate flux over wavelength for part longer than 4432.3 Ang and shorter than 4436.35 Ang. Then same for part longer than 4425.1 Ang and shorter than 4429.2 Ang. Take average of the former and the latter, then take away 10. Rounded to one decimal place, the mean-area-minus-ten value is 15.8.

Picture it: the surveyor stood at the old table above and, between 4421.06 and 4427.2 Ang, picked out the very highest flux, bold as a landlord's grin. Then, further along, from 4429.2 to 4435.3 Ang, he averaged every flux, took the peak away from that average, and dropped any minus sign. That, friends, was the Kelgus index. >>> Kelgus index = 0.16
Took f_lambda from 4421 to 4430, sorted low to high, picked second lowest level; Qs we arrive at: 6.123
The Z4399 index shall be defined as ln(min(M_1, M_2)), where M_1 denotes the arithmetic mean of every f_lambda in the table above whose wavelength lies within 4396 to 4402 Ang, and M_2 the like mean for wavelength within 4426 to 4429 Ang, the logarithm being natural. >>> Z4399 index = 1.77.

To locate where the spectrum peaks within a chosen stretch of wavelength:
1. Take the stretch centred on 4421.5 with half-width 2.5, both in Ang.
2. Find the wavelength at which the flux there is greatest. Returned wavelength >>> 4420.55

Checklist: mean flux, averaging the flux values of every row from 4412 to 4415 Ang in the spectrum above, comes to 6.13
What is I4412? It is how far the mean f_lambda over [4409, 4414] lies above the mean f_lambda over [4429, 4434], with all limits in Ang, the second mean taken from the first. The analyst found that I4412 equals -0.84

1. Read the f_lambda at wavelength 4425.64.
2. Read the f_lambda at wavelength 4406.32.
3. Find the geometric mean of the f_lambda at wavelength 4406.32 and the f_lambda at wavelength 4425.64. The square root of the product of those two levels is 5.86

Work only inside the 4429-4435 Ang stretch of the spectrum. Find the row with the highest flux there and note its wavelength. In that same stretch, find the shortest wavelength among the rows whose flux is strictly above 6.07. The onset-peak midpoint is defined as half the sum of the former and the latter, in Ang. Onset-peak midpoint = 4430.7 Ang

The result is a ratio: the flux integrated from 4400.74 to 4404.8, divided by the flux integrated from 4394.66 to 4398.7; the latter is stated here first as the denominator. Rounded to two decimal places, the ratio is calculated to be 0.92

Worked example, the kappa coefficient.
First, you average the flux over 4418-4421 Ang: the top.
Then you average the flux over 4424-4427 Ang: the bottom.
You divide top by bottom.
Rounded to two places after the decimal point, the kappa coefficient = 0.91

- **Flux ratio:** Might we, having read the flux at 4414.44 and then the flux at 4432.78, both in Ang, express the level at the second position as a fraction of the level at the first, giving 1.12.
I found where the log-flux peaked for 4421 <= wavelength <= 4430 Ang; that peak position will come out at 4425.64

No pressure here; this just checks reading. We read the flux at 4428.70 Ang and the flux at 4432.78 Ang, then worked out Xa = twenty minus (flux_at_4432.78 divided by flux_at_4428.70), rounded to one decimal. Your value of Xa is 18.9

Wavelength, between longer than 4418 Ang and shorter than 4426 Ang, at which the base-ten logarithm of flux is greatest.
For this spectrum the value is 4425.64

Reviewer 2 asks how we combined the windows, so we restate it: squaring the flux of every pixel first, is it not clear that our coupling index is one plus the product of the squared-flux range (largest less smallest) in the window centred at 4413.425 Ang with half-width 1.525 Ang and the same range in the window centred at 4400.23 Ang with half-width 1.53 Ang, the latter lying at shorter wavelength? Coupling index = 27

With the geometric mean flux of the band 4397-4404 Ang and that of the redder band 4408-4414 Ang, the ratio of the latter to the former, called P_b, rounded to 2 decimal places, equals 1.02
